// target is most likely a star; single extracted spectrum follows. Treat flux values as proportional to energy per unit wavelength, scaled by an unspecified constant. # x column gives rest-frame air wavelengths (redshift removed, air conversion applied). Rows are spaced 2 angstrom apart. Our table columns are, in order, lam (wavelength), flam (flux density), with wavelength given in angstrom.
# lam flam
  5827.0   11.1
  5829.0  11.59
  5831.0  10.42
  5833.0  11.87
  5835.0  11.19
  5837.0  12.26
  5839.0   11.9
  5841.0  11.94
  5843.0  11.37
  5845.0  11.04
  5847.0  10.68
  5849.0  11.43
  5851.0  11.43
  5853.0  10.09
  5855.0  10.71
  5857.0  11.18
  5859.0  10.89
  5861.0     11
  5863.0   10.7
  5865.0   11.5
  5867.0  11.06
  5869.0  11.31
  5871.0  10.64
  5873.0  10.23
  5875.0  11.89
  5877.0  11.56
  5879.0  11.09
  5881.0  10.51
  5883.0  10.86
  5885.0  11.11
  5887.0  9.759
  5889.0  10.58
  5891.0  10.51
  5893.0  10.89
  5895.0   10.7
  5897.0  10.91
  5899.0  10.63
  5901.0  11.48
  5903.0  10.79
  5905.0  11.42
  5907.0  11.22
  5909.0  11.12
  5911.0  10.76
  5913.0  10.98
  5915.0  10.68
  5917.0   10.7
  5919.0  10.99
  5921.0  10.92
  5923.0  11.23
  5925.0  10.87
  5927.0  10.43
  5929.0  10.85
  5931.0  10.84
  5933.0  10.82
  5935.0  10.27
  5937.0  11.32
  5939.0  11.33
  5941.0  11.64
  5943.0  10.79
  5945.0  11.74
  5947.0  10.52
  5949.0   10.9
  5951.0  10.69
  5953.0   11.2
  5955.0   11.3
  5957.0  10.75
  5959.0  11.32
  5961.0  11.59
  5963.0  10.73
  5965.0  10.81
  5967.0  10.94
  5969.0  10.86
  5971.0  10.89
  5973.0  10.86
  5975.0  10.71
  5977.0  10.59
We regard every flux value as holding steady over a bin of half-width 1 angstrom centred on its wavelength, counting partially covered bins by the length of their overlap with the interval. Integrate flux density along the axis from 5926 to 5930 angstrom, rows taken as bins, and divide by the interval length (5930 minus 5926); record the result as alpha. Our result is 10.6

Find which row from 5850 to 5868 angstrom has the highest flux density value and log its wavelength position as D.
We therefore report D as 5865.0 angstrom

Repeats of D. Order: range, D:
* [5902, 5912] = 5905.0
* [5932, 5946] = 5945.0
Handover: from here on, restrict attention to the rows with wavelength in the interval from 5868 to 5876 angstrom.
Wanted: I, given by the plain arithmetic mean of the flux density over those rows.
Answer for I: 11.0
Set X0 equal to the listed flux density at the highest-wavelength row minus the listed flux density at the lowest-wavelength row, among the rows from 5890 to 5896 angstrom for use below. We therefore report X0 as 0.2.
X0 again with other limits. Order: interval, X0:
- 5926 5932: 0.4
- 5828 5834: 0.3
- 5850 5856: -0.7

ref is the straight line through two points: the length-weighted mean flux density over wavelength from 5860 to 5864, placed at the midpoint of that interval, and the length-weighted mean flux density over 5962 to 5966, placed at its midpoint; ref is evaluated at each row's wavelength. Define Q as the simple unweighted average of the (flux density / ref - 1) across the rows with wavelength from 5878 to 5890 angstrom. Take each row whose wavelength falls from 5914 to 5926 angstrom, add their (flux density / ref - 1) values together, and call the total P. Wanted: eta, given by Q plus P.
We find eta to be 0.04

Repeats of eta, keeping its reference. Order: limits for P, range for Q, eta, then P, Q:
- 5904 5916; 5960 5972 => 0.14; 0.121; 0.019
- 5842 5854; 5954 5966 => 0.11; 0.080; 0.029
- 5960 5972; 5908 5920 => 0.12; 0.112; 0.006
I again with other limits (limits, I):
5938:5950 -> 11.2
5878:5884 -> 10.8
